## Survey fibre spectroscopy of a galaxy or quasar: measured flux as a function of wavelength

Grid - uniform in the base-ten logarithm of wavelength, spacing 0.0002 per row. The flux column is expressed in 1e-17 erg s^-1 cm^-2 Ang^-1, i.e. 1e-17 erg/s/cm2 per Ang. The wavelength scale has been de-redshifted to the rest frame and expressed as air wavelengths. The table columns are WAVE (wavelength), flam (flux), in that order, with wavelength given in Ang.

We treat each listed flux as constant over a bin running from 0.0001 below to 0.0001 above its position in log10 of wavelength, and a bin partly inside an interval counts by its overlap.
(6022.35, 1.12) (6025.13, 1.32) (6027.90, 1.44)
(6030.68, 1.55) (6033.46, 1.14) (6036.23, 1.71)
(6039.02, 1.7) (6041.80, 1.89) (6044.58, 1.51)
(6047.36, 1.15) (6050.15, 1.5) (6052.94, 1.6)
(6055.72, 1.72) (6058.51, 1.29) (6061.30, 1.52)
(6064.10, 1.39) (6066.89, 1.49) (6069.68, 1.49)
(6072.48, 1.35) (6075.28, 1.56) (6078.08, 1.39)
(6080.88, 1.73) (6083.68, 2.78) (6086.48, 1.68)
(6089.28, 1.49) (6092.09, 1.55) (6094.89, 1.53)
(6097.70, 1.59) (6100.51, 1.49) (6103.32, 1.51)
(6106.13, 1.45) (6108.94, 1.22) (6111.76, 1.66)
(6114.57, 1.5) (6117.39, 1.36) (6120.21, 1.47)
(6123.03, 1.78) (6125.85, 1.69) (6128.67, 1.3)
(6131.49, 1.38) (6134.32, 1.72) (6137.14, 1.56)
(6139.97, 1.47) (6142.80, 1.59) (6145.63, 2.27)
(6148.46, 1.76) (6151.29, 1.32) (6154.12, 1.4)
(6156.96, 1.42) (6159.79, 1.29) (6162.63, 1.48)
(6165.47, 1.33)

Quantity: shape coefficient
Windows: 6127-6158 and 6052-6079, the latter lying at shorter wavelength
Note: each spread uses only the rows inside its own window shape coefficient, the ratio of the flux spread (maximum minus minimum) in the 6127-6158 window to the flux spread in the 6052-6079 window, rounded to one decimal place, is 2.3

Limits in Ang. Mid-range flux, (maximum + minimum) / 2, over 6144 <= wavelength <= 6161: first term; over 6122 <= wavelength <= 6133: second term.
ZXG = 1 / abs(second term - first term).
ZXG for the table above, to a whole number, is 4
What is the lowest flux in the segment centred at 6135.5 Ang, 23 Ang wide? 1.3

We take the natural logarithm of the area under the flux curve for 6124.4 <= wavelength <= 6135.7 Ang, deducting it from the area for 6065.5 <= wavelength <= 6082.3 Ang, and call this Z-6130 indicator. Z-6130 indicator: 22.4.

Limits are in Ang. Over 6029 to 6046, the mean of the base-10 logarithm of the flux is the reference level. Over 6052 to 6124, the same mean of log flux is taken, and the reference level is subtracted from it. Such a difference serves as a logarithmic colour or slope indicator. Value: -0.006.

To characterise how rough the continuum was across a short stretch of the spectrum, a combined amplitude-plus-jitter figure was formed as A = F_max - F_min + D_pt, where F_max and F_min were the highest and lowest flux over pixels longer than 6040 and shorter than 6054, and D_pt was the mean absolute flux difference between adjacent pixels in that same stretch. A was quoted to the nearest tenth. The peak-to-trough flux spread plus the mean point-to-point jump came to 1.0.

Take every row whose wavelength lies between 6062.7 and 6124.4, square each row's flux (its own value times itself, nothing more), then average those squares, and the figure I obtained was 2.54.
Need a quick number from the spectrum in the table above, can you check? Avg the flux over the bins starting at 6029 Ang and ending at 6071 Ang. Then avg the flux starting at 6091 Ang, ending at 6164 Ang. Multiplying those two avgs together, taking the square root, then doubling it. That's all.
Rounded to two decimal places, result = 3.04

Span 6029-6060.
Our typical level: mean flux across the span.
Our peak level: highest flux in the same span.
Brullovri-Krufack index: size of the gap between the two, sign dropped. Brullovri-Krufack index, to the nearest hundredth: 0.37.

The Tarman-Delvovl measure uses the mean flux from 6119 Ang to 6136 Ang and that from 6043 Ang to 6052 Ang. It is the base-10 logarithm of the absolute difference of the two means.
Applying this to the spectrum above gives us -0.8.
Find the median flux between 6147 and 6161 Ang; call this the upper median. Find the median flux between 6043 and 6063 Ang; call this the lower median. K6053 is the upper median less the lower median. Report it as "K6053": -0.110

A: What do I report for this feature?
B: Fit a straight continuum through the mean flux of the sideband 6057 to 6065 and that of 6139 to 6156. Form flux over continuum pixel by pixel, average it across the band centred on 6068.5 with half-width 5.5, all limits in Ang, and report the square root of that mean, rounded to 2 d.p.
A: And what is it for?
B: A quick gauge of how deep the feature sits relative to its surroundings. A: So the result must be 1.00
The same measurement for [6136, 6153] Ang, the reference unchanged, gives 1.01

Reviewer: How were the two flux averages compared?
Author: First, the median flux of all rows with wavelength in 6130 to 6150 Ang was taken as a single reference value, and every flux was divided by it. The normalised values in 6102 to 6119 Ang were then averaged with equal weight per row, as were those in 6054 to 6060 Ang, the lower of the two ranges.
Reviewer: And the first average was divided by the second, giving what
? 0.96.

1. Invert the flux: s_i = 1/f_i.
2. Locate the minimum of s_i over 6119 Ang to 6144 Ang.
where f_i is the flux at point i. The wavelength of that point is 6123.03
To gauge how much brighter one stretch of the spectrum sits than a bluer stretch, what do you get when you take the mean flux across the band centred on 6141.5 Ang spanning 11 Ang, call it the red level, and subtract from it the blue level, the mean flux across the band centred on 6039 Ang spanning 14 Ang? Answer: 0.13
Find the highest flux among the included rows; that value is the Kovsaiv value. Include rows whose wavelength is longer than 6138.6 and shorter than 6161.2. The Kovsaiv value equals 2.27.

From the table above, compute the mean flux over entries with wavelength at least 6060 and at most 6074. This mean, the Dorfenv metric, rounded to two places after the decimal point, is 1.45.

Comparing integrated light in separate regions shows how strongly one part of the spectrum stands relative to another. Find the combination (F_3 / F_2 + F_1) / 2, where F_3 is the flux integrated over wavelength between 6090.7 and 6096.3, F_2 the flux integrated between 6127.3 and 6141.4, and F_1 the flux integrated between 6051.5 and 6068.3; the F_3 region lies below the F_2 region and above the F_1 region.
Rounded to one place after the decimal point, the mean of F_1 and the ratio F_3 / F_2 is 12.8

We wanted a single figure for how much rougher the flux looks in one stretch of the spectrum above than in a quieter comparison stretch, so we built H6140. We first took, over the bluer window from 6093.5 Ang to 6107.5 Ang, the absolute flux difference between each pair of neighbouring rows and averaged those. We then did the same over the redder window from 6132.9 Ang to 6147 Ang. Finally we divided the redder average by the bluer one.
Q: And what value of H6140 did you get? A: 4.4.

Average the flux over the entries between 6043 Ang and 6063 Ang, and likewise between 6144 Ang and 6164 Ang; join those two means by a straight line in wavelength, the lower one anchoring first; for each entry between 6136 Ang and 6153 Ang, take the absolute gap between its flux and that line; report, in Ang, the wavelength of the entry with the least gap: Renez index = 6137.14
